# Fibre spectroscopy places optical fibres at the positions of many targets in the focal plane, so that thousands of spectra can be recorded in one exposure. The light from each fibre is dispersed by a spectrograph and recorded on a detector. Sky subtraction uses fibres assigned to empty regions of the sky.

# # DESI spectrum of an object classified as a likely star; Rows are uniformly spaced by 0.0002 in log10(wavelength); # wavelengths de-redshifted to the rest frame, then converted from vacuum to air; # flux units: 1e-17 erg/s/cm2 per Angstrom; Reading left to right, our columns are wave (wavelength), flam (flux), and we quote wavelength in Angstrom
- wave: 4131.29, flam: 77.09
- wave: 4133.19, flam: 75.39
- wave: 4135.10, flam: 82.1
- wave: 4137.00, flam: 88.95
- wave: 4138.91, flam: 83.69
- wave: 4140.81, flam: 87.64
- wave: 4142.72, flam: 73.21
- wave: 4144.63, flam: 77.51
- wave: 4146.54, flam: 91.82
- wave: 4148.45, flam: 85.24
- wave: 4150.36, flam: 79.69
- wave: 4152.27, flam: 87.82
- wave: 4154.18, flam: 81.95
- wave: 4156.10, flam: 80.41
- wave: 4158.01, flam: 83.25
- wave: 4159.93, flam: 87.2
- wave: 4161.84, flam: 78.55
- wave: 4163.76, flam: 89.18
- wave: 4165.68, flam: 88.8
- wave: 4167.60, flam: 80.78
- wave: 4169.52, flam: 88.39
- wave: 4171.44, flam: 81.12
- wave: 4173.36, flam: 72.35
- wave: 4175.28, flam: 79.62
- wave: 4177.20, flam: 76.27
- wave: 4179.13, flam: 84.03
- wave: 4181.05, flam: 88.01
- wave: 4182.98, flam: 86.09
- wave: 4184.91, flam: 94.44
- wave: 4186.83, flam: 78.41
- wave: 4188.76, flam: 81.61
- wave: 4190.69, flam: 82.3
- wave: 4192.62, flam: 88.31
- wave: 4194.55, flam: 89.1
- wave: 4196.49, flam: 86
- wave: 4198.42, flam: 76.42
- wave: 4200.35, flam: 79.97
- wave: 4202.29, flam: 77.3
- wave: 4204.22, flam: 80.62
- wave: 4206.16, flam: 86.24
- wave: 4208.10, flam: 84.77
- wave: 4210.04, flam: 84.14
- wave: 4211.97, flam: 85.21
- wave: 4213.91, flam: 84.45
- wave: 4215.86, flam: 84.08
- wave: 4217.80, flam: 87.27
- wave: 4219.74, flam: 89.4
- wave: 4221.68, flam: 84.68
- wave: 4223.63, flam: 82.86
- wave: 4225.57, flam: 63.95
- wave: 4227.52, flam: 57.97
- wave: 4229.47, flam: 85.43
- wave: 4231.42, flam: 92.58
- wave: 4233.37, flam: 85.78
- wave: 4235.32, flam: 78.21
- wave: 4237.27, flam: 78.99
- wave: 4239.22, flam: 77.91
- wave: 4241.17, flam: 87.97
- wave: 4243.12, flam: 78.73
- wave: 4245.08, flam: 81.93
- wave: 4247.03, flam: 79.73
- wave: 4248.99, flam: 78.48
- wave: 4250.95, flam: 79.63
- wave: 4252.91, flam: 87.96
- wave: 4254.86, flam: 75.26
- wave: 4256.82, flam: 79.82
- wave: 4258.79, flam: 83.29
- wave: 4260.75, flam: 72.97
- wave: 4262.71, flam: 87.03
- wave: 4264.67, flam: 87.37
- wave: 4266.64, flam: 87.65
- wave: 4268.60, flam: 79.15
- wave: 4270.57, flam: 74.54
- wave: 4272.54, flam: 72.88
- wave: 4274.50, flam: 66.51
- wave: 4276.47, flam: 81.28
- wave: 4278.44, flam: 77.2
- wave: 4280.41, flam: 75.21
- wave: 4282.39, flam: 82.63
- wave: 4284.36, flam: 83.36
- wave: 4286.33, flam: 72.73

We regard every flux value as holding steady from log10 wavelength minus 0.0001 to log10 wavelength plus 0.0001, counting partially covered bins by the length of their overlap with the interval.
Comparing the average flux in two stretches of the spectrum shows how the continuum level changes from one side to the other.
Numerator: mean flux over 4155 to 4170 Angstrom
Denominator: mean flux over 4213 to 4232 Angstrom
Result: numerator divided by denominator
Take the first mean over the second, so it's 1.04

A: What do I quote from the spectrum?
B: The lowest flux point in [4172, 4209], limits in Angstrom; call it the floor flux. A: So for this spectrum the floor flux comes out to 72.35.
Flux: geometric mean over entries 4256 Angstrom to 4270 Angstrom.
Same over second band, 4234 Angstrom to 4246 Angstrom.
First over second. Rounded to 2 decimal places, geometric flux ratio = 1.02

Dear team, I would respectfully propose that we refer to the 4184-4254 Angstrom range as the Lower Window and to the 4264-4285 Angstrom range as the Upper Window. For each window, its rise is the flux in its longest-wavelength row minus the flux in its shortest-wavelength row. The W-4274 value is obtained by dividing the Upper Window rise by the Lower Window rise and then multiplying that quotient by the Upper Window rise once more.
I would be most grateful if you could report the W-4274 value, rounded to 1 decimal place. -2.5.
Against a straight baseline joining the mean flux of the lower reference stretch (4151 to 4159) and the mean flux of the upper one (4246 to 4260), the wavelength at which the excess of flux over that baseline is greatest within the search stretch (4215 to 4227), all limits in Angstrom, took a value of 4219.74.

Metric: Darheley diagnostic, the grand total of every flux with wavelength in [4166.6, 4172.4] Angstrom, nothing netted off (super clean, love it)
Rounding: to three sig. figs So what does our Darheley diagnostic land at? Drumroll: 250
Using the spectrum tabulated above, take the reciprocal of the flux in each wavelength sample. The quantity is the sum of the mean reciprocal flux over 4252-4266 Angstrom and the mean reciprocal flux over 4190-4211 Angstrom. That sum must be 0.0243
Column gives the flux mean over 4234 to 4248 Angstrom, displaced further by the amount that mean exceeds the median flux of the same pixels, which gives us 82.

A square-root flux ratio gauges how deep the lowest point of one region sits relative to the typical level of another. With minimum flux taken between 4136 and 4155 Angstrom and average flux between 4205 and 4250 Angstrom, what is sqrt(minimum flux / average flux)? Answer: 0.946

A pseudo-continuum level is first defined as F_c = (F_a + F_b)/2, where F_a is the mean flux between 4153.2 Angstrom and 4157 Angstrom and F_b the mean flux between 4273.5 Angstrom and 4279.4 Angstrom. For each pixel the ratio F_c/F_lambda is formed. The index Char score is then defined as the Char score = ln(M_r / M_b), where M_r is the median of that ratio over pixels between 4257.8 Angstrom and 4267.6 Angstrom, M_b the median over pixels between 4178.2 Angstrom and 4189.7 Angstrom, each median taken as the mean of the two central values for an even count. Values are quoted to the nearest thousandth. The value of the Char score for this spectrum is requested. -0.023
